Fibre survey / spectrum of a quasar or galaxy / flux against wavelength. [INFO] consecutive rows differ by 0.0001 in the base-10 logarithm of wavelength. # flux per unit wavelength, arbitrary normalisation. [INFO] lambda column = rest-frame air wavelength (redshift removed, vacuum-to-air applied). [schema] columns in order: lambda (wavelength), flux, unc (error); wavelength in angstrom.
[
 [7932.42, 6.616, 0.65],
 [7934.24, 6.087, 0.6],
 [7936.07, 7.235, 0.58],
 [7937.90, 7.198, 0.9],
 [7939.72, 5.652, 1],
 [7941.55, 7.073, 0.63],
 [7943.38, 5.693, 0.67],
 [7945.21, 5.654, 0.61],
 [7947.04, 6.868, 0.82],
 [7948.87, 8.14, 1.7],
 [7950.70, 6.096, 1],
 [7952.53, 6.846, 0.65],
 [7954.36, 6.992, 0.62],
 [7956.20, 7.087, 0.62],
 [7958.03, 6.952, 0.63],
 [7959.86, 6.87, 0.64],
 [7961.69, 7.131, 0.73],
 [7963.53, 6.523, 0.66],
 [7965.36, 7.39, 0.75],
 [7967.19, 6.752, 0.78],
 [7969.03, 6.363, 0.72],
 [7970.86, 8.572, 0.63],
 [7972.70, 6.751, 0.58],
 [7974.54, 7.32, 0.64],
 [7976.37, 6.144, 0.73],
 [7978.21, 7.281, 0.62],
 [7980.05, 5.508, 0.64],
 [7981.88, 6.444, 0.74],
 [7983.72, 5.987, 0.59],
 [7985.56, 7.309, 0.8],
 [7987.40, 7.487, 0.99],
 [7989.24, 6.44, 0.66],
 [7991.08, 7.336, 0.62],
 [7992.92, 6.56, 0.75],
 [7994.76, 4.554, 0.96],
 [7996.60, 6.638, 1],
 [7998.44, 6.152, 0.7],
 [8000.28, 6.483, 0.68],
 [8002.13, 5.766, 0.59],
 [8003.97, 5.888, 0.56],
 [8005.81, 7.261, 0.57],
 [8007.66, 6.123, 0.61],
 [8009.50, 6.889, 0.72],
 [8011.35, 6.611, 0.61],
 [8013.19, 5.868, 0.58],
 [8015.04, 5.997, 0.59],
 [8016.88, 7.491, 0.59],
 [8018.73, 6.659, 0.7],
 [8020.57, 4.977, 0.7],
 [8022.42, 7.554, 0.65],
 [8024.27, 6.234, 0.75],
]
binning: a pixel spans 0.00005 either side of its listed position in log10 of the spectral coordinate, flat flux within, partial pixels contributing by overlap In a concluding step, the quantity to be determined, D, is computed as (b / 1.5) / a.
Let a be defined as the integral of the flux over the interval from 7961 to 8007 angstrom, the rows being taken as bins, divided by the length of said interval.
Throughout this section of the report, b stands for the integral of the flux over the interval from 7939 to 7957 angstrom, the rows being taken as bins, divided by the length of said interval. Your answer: 0.66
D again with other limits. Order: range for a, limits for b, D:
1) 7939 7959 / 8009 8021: 0.64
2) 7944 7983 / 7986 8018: 0.63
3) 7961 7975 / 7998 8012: 0.60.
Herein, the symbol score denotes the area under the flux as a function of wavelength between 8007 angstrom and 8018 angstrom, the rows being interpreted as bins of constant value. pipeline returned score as 72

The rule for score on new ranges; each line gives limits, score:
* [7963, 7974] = 78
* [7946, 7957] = 77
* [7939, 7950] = 72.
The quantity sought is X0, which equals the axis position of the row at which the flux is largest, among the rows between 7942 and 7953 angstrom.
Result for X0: 7948.87 angstrom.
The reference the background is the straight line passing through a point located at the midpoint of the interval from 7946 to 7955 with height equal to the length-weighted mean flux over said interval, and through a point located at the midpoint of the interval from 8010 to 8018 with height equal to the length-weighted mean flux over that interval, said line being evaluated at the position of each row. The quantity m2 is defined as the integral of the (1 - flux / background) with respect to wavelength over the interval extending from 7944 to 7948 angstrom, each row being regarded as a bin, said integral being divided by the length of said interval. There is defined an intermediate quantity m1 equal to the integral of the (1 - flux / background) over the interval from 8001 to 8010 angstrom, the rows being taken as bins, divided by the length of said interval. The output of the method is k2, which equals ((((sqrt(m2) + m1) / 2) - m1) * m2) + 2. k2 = 2.02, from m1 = 0.032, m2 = 0.109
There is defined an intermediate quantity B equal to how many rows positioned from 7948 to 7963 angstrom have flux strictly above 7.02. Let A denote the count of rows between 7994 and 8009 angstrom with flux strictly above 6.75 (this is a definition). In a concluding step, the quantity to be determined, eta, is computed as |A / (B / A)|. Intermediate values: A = 1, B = 3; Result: 0.3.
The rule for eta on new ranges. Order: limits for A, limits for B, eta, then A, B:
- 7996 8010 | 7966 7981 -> 1.3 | 2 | 3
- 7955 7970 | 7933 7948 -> 12.0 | 6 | 3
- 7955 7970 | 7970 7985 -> 12.0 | 6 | 3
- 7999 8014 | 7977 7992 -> 1.0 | 2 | 4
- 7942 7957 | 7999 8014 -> 25.0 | 5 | 1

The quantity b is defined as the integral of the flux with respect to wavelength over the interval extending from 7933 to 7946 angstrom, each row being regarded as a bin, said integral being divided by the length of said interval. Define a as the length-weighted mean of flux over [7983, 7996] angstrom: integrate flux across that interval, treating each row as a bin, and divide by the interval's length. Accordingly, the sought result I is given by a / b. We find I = 1.02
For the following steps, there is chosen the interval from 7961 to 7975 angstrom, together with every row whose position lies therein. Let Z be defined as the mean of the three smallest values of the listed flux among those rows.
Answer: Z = 6.5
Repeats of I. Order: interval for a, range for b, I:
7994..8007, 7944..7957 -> 0.90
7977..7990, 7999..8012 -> 1.03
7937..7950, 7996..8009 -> 1.04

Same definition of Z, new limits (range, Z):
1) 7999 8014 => 5.8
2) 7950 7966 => 6.5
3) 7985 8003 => 5.5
